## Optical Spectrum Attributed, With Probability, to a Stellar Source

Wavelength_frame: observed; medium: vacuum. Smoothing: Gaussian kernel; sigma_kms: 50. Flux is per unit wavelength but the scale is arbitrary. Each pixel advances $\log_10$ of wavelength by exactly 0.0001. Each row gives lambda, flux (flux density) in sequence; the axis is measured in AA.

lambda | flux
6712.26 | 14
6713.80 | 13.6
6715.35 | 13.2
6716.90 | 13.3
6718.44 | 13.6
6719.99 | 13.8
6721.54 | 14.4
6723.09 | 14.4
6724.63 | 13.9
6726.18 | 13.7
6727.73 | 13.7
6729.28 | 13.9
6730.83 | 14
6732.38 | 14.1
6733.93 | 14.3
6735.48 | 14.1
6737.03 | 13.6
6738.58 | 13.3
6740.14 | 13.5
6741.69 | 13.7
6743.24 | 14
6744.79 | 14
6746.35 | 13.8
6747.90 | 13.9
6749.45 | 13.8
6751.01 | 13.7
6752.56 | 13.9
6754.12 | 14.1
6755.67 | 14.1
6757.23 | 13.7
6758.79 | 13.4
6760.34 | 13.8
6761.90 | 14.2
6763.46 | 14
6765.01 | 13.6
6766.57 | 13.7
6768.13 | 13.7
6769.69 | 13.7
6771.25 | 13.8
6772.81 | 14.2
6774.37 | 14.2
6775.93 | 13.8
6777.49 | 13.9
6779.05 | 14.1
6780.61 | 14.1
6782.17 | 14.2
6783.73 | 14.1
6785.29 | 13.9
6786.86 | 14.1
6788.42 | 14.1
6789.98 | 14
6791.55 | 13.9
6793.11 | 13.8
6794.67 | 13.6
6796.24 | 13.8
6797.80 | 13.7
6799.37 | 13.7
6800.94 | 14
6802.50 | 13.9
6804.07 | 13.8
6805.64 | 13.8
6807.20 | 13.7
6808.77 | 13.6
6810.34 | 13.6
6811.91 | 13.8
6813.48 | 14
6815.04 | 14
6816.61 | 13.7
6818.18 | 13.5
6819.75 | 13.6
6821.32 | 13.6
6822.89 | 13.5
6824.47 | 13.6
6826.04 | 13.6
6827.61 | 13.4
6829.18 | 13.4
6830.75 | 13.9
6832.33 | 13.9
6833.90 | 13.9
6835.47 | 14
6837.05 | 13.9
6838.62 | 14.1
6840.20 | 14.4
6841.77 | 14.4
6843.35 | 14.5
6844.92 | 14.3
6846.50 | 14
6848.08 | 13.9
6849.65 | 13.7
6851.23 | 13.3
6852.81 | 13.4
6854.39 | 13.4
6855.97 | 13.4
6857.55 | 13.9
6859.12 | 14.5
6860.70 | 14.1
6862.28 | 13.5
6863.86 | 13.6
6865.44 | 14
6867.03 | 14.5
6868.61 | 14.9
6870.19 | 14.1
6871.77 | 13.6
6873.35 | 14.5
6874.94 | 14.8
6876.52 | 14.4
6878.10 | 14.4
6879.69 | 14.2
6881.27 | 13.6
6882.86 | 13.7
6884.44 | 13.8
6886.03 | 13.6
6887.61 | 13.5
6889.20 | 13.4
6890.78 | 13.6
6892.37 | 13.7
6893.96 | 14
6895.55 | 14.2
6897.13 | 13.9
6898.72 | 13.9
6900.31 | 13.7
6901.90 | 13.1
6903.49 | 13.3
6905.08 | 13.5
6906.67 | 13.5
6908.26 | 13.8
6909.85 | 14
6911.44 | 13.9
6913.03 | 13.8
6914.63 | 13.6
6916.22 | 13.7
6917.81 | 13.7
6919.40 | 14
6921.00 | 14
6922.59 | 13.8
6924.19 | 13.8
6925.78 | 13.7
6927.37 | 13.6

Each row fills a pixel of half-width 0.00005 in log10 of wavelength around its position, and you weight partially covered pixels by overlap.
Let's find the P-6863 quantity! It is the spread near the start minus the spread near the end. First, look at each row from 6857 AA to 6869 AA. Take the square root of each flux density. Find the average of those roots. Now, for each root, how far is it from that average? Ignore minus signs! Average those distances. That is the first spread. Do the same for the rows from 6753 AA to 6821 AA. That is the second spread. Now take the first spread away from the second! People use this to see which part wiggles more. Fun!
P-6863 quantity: -0.026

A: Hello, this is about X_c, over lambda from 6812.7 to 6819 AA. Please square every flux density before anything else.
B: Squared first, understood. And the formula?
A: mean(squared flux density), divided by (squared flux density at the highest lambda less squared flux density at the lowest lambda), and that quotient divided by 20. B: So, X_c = -0.7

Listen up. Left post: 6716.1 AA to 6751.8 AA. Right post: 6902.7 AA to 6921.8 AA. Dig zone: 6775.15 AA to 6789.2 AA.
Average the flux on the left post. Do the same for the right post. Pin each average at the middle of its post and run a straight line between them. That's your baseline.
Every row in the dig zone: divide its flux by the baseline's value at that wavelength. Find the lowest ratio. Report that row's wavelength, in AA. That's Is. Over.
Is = 6775.93 AA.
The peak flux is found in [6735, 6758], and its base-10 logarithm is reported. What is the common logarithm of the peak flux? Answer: 1.15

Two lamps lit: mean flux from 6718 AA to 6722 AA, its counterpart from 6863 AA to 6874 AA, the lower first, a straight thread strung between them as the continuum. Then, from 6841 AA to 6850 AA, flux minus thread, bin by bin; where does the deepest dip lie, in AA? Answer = 6849.65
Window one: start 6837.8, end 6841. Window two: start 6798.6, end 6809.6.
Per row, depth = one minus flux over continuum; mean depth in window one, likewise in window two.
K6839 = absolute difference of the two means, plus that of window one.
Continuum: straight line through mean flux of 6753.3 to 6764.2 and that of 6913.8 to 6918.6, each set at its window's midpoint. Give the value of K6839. 0.003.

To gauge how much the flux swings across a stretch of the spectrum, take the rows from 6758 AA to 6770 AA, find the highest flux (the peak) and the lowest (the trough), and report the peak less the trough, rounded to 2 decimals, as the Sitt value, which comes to 0.80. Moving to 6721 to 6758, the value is 1.10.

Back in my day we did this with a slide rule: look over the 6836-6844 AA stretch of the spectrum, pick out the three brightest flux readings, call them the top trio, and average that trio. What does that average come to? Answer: 14.4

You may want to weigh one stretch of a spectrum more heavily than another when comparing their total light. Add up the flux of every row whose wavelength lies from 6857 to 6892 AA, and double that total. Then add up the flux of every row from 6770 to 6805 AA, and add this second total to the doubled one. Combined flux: 923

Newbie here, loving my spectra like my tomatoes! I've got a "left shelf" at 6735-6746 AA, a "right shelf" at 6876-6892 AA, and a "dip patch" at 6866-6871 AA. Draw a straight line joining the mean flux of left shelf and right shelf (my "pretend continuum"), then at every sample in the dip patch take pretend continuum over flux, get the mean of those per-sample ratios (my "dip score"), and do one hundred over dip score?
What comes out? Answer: 105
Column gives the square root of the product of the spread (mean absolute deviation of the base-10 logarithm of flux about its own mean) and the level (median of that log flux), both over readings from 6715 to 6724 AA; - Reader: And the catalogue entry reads 0.12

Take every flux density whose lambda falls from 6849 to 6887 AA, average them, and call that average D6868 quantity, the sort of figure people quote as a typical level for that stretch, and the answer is 14.0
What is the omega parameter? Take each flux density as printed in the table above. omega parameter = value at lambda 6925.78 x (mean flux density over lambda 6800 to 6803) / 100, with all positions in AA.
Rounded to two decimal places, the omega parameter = 1.91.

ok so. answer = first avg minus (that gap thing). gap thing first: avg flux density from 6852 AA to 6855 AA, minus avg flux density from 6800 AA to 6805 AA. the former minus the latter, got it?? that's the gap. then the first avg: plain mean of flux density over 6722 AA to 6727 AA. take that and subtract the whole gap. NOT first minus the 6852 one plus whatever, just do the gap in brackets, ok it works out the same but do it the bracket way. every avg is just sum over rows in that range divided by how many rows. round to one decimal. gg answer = 14.5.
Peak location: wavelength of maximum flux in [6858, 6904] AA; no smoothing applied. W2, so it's 6868.61 AA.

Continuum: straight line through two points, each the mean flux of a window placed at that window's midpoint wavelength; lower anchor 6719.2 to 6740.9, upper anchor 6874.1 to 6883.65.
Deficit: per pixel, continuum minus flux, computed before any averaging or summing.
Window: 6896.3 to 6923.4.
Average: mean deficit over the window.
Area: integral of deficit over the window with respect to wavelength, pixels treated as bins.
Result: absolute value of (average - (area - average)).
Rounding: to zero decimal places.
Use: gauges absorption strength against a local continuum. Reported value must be 13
